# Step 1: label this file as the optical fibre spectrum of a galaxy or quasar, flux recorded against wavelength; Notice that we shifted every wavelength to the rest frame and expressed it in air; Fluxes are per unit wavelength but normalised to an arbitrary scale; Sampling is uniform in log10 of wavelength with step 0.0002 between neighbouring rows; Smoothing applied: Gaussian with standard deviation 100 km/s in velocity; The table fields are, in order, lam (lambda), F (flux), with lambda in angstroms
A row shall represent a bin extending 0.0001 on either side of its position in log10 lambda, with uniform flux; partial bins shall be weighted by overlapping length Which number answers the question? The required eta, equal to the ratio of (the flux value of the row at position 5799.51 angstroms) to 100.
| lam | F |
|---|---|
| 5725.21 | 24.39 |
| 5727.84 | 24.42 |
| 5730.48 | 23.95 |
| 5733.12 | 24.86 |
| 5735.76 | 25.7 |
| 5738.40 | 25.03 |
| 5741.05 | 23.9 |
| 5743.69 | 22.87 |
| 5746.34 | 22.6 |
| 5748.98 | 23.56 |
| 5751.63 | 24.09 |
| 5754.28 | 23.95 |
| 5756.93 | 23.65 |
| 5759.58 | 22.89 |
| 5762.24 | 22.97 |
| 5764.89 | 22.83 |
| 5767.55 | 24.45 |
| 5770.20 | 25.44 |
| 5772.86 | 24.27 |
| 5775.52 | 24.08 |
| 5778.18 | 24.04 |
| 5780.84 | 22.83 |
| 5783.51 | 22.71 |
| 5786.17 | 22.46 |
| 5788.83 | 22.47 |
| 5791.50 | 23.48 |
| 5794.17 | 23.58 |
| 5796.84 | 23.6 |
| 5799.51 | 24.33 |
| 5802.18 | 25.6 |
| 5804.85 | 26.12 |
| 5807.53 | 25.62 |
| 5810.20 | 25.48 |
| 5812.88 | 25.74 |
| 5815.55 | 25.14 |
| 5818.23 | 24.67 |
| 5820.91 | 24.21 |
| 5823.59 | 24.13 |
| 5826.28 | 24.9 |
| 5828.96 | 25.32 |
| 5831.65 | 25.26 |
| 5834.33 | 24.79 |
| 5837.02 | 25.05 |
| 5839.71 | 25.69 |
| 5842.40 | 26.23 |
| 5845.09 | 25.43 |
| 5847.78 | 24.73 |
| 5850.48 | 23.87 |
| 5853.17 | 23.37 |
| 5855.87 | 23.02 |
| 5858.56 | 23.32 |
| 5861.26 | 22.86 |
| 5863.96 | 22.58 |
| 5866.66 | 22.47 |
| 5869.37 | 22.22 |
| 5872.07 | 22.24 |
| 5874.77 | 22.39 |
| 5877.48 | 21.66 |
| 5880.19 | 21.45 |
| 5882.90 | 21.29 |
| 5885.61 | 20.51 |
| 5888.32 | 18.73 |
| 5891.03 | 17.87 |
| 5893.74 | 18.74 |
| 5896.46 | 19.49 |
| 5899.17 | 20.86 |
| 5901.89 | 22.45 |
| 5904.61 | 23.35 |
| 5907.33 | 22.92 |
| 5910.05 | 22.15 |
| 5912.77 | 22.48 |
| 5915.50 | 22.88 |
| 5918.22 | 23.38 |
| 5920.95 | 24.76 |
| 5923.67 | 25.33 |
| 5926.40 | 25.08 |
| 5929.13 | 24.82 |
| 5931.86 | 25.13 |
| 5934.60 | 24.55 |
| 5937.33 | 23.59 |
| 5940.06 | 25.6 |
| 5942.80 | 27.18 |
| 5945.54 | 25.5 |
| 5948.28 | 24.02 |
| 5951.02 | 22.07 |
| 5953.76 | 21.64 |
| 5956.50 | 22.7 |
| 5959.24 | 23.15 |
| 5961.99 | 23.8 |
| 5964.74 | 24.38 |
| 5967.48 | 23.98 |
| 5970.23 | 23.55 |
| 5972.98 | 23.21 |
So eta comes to 0.243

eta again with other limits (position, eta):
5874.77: 0.224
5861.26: 0.229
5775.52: 0.241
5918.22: 0.234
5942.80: 0.272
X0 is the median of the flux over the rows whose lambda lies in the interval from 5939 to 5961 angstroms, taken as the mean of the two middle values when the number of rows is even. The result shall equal 23.6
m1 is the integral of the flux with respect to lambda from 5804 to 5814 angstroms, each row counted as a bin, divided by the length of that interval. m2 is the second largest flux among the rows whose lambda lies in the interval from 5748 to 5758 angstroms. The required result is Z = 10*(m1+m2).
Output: 497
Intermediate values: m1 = 26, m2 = 23.95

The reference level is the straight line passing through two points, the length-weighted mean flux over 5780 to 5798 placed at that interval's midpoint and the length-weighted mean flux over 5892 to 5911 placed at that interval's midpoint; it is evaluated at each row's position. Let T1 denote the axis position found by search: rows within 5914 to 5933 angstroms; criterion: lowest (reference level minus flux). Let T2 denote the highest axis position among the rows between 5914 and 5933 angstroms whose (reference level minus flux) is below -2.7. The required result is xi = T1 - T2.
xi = -8.2 angstroms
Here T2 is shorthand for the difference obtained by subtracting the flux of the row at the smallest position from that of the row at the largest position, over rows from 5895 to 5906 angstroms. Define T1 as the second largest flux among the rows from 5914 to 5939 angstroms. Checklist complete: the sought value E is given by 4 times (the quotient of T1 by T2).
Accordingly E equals 26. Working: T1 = 25.13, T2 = 3.9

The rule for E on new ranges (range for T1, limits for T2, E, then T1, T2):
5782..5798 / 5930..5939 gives -61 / 23.58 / -1.5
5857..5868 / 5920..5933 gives 247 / 22.86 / 0.4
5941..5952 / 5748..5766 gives -140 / 25.5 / -0.7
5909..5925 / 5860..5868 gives -254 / 24.76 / -0.4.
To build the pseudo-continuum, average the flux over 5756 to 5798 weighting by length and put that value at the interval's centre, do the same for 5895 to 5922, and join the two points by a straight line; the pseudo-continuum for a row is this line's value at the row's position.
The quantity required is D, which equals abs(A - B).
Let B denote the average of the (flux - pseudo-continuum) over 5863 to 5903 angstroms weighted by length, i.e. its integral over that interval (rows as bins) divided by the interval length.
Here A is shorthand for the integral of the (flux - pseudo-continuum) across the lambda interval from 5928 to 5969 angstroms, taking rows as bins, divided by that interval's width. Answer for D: 3.7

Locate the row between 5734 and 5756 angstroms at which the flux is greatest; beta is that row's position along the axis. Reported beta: 5735.76 angstroms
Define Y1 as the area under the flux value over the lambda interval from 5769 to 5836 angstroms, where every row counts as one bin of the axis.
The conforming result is 1636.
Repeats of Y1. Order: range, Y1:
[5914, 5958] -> 1067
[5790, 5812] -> 544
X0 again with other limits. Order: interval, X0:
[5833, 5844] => 25.4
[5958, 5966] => 23.8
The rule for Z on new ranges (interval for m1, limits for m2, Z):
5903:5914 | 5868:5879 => 450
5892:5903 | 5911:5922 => 436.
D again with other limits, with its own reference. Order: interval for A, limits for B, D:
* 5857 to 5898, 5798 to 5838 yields 3.4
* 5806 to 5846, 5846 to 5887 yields 2.3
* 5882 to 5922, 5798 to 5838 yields 3.0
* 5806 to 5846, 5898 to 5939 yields 0.8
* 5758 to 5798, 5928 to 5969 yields 2.0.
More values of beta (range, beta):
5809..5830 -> 5812.88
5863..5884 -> 5863.96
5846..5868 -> 5847.78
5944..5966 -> 5945.54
